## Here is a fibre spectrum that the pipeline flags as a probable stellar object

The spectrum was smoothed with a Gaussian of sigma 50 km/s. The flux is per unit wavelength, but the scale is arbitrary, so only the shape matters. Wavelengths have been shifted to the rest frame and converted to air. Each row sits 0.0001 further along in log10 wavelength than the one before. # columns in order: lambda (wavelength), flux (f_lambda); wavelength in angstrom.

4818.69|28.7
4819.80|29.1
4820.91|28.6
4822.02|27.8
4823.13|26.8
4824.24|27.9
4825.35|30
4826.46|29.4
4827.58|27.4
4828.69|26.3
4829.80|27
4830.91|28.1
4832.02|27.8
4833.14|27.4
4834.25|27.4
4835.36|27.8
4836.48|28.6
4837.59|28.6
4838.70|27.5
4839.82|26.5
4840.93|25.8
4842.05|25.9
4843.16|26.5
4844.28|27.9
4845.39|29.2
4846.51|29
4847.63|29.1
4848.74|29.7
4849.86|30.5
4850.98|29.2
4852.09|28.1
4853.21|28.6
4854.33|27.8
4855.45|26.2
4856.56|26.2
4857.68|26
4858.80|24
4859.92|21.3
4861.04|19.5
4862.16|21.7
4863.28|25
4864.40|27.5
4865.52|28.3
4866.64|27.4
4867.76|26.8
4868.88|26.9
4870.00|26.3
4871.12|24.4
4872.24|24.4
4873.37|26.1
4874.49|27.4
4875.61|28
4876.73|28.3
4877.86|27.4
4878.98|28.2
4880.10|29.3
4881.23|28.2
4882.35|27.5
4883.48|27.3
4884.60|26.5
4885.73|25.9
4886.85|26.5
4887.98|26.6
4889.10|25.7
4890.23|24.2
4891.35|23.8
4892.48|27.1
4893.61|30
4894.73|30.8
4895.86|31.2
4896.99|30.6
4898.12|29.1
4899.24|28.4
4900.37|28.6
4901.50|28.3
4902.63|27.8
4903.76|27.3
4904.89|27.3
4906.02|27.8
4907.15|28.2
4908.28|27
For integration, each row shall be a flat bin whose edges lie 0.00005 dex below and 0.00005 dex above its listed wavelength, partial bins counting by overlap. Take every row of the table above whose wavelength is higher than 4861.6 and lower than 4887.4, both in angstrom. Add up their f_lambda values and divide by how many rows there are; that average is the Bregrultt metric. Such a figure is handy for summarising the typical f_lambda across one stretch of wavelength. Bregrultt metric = 26.8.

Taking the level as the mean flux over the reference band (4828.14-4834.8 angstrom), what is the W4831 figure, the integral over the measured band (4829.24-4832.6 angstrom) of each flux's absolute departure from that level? 1.7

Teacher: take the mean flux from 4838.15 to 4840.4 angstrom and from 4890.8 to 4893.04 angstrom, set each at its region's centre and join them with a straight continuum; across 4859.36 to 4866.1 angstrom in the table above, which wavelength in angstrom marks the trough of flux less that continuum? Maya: 4861.04 angstrom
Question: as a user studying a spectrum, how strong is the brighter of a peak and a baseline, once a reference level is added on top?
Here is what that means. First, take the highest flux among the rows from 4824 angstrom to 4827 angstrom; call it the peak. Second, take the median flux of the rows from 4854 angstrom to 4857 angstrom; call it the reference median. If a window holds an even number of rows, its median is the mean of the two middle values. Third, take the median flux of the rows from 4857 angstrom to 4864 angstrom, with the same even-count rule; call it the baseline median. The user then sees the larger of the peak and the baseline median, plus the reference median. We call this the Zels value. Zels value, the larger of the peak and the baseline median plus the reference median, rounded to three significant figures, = 56.2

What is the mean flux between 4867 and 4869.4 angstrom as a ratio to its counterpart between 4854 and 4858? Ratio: 1.01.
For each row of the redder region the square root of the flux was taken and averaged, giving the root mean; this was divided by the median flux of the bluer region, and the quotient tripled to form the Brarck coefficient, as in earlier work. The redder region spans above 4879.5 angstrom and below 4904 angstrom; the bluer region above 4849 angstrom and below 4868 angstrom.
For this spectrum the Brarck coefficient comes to 0.589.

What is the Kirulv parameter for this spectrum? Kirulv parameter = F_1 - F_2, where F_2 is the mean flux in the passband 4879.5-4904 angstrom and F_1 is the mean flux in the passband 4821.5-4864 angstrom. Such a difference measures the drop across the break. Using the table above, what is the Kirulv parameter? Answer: -0.7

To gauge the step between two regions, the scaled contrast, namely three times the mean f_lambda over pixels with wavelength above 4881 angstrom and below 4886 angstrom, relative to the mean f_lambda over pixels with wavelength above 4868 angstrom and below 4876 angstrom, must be 3.10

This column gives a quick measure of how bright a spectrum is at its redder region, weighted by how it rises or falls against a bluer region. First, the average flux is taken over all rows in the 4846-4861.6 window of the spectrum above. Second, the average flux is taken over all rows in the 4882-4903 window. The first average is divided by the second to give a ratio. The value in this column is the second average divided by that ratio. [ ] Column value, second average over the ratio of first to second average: 28.6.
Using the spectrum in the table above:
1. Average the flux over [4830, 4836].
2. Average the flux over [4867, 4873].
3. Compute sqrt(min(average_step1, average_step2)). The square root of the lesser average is 5.08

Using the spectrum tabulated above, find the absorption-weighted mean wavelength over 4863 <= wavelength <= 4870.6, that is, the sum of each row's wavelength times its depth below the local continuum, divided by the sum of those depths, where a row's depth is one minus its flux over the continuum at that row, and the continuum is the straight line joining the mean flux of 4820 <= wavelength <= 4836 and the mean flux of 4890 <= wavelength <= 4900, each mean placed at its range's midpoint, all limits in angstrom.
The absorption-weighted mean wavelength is 4866.5 angstrom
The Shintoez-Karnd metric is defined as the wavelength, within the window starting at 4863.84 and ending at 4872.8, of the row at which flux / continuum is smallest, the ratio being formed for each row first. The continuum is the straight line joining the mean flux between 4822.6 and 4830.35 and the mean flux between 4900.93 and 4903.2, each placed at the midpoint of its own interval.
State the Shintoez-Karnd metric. 4872.24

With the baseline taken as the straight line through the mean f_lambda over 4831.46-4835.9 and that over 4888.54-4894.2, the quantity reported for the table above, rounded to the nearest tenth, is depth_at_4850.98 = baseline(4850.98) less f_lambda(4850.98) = -2.0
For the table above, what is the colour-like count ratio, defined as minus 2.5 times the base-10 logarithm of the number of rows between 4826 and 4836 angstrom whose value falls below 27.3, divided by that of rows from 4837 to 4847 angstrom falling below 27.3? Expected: 0.8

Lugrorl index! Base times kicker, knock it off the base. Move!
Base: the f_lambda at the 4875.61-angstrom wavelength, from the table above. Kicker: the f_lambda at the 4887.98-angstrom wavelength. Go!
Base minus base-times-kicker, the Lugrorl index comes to -717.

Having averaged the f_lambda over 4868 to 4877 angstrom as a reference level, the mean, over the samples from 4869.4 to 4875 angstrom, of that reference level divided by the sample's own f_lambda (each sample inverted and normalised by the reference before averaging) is 1.03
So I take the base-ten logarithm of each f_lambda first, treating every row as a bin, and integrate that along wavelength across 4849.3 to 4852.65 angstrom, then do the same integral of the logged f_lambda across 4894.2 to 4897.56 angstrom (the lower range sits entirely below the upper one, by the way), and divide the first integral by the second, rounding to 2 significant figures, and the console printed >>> 0.98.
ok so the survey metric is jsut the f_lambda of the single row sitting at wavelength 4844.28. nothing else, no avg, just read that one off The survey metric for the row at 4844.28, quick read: 27.9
